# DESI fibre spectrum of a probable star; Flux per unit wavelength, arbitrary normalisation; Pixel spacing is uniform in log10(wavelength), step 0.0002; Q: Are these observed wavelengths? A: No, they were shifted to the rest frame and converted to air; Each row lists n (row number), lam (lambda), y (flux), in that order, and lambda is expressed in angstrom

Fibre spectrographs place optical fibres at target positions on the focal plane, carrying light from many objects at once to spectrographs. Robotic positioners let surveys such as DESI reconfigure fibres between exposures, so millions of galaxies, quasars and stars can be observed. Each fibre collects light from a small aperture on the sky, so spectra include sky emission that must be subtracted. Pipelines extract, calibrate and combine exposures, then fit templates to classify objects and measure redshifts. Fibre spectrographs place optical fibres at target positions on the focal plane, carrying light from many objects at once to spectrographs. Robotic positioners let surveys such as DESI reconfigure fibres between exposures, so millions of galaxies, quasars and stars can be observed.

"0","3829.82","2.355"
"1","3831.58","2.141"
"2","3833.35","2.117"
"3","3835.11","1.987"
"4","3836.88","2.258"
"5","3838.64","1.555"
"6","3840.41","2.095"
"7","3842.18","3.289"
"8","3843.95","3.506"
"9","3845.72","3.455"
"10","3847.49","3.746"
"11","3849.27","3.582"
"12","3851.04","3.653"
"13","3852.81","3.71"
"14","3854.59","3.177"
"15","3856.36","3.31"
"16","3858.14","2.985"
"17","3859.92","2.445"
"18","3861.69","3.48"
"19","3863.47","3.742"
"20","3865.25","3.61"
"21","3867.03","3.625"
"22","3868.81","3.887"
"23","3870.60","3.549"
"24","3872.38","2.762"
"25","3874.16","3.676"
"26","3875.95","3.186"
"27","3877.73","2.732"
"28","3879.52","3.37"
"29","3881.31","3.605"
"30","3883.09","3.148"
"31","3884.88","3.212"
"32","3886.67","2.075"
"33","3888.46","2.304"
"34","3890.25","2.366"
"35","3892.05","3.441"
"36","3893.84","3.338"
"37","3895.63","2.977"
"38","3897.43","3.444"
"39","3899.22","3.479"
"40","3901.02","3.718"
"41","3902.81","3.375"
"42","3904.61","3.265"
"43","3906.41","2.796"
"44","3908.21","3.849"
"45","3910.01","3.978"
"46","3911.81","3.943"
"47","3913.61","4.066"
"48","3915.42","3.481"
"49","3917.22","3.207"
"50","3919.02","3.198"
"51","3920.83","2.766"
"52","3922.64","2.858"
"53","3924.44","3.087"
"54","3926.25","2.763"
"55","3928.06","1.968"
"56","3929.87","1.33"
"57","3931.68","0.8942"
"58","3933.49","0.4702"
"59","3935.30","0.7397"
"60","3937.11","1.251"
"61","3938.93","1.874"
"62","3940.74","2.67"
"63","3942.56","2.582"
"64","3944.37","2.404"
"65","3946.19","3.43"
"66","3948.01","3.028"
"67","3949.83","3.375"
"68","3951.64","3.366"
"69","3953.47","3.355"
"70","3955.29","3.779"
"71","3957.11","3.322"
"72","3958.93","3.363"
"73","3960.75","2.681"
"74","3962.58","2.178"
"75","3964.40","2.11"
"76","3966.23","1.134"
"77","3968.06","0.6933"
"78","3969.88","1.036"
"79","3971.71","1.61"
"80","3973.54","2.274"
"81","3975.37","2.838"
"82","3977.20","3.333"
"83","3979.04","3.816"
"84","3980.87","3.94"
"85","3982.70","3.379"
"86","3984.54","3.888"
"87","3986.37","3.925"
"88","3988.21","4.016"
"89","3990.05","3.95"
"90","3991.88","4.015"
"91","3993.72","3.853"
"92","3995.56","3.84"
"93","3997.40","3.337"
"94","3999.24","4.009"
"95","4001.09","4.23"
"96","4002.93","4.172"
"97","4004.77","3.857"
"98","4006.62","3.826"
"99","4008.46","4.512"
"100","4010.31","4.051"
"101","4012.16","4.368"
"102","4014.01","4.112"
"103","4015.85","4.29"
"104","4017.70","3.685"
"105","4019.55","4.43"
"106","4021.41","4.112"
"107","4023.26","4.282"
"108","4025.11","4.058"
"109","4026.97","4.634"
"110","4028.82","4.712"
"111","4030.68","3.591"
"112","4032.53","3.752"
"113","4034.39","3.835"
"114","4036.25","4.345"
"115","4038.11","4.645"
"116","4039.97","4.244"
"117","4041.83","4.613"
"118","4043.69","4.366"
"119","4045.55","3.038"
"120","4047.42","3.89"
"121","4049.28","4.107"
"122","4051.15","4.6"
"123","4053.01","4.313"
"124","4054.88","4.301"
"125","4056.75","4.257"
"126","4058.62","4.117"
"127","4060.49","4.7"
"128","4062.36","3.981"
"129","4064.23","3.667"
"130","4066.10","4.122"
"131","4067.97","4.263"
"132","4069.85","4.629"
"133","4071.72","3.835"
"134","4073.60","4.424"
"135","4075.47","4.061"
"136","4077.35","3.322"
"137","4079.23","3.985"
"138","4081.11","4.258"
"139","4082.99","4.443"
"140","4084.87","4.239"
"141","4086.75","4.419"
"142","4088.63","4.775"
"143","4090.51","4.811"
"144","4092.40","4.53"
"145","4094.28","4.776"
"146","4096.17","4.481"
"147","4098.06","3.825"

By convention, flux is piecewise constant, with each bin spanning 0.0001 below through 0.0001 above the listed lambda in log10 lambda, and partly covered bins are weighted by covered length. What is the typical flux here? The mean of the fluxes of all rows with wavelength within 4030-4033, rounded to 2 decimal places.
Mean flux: 3.67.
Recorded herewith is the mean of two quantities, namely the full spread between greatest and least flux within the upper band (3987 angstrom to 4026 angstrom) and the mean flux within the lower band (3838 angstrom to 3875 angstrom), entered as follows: 2.23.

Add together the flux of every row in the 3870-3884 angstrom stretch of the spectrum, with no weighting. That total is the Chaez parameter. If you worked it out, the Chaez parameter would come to 26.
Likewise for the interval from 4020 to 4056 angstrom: 79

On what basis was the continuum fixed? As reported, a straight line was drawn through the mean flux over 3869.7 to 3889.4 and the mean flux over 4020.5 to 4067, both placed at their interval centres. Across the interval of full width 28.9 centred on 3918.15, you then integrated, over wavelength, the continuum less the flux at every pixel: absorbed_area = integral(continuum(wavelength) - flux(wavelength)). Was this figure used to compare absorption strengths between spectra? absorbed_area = 10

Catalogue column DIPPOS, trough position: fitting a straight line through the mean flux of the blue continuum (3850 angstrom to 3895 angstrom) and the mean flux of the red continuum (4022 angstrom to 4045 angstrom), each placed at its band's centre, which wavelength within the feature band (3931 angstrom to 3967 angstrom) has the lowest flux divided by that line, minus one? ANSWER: 3933.49 angstrom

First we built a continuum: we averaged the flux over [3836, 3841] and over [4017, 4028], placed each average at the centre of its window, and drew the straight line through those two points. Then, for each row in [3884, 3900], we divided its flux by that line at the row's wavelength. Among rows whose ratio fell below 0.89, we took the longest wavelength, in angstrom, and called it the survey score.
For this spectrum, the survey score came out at 3886.67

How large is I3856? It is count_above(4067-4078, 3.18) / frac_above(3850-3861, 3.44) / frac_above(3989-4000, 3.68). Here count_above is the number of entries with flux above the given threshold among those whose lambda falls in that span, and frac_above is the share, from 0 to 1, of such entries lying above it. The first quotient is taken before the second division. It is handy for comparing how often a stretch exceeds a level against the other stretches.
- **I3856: 22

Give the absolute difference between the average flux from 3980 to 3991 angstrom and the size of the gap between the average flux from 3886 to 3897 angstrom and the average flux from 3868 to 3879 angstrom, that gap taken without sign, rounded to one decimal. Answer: 3.3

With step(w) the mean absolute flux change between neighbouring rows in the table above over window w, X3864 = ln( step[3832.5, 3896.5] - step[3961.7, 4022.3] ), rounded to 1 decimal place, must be -3.1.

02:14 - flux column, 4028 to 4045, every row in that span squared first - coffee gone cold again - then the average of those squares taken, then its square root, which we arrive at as 4.3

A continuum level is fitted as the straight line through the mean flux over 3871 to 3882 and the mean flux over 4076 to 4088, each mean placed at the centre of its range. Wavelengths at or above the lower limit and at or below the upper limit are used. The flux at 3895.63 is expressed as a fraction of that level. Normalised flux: 0.90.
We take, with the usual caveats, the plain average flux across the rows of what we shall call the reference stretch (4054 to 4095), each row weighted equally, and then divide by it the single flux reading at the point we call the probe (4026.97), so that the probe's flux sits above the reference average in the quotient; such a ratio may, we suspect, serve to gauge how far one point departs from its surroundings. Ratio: 1.1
